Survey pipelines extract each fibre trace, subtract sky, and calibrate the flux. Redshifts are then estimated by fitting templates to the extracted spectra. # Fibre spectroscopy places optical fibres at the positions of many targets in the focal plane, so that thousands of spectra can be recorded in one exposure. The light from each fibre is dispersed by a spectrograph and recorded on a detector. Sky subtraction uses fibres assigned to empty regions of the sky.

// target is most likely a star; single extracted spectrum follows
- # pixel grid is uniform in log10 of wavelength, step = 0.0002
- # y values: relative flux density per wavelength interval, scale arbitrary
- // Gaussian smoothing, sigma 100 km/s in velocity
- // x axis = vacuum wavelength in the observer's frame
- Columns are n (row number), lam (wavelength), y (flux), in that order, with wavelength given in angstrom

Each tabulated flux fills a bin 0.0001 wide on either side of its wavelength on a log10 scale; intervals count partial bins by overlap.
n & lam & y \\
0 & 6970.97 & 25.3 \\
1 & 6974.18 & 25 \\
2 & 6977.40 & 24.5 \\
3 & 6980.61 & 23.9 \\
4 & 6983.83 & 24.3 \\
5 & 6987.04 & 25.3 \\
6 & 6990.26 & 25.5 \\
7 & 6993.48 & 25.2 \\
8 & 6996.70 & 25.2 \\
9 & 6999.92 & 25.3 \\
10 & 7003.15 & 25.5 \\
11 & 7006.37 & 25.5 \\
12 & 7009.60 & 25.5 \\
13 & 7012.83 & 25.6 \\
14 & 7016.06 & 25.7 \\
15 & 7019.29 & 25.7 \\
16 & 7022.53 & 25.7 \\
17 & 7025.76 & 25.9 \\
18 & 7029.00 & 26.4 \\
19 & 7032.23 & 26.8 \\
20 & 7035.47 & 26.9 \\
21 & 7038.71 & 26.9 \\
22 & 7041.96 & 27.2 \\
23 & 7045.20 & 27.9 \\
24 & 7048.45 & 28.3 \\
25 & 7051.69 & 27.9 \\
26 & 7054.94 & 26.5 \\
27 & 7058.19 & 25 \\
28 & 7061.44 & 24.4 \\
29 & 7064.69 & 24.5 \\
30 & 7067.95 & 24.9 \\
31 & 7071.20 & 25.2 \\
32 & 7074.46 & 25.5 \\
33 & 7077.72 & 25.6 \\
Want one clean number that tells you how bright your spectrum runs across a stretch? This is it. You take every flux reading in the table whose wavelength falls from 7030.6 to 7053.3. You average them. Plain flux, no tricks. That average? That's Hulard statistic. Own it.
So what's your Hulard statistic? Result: 27.4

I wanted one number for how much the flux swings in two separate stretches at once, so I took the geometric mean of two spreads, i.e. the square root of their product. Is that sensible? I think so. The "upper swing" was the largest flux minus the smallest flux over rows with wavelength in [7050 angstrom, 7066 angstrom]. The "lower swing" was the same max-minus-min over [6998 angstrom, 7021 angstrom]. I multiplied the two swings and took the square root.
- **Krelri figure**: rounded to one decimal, 1.2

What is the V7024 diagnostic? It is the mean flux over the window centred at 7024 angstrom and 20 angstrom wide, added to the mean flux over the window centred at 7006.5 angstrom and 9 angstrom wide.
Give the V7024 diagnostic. 51.5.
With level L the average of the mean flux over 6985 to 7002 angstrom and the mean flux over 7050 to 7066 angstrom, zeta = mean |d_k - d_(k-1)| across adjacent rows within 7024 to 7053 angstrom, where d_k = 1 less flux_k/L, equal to 0.014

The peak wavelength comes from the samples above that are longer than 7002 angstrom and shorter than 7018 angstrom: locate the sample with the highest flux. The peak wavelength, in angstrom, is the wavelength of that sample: 7016.06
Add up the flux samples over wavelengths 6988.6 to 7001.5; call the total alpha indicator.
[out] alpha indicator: 101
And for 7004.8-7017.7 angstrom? 102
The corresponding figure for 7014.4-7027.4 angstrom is 103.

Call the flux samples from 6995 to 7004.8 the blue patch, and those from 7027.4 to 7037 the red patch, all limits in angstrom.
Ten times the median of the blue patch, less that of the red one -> 226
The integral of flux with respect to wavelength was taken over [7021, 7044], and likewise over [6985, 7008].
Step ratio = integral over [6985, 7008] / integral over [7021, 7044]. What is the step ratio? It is 0.95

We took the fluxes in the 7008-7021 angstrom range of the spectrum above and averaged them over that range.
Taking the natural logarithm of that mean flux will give 3.24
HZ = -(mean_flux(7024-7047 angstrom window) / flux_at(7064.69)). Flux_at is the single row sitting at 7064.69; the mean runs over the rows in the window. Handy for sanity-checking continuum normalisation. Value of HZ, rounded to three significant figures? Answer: -1.10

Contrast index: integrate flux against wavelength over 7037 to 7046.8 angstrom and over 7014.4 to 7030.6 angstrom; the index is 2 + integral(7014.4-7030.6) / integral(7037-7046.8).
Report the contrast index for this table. 3.6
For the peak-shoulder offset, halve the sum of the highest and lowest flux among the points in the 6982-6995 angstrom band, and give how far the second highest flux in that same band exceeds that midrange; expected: 0.4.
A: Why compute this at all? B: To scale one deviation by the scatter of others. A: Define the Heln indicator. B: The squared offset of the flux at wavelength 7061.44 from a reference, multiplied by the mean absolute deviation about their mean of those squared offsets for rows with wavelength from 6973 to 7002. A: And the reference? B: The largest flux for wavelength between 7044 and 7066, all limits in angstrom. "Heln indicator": 49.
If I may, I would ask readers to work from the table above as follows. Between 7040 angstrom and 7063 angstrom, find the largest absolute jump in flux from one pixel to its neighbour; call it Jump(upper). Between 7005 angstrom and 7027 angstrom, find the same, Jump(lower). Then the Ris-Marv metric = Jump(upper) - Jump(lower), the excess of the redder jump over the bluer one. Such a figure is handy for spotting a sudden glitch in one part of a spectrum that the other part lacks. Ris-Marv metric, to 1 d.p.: 1.3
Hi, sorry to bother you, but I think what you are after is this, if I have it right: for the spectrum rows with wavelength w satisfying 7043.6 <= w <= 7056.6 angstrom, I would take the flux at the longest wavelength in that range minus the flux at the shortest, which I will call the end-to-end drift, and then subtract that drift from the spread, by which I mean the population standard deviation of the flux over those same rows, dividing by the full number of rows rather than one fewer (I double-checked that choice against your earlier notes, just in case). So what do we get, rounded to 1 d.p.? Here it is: 2.1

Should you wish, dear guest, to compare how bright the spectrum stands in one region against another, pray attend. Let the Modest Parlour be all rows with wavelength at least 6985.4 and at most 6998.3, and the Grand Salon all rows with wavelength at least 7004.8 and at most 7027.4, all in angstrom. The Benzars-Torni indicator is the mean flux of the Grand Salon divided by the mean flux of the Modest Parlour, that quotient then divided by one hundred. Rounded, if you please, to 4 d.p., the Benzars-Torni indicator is 0.0101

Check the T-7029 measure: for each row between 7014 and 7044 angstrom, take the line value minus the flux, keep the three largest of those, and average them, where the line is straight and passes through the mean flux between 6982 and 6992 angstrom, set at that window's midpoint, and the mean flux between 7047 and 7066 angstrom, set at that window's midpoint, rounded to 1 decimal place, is -0.2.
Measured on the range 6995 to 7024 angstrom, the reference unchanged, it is -0.1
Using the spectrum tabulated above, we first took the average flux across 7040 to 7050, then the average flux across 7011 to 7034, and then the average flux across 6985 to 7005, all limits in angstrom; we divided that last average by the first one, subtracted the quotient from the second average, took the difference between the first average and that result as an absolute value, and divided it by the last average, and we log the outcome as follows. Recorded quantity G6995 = 0.11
